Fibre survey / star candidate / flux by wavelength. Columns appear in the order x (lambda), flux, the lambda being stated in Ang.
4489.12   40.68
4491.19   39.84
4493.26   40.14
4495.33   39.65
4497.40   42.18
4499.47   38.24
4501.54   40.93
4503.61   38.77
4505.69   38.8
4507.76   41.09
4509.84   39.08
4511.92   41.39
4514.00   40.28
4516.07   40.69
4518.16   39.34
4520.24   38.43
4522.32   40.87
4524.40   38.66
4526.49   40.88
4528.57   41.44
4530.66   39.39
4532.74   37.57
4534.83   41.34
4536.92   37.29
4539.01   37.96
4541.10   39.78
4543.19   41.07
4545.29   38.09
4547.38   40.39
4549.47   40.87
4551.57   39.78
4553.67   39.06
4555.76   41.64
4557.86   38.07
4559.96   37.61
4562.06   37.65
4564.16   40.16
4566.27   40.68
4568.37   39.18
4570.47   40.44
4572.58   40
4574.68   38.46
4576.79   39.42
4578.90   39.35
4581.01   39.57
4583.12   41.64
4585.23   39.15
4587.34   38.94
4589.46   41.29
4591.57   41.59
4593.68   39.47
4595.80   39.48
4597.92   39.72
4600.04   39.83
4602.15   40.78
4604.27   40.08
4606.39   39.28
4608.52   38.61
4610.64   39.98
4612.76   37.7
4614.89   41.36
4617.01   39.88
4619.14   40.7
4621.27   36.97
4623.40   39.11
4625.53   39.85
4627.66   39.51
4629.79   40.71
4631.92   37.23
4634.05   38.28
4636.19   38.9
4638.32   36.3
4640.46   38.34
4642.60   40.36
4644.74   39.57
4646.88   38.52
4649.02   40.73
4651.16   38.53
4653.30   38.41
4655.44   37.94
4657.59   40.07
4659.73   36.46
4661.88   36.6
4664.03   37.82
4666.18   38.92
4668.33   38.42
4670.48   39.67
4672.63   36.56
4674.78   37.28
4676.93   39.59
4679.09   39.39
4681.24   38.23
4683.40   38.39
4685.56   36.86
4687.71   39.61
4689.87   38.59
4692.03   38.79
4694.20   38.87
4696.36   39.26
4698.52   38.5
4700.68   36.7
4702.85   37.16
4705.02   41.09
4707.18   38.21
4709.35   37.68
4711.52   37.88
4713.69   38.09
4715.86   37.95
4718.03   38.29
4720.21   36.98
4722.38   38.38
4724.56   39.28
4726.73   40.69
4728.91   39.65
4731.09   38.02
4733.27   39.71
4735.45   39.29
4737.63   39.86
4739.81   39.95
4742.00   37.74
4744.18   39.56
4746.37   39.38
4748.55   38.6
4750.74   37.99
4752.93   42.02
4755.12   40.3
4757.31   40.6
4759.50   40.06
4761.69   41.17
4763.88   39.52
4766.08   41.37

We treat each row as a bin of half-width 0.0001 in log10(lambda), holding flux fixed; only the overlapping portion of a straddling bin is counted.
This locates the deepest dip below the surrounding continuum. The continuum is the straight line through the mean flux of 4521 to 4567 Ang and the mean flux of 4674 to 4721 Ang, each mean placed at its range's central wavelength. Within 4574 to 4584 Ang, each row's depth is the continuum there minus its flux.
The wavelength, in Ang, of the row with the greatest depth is 4574.68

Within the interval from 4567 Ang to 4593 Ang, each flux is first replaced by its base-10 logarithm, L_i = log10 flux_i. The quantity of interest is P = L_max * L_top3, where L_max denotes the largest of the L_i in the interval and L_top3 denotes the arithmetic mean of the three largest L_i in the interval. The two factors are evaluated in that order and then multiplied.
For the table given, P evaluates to 2.62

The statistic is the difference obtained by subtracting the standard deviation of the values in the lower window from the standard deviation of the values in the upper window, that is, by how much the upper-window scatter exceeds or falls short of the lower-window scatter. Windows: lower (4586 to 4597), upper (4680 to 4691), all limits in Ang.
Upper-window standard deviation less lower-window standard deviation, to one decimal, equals -0.2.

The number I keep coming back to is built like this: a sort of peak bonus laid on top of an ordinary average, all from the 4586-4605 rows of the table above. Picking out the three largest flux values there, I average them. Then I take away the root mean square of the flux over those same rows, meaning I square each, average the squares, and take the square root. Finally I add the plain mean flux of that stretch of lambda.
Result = 41.2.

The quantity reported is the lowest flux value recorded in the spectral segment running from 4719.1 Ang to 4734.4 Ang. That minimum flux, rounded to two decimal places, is 36.98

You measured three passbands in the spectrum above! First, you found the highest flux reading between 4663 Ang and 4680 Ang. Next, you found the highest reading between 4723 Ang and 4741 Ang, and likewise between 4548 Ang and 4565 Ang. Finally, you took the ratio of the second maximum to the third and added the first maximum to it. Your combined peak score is 40.6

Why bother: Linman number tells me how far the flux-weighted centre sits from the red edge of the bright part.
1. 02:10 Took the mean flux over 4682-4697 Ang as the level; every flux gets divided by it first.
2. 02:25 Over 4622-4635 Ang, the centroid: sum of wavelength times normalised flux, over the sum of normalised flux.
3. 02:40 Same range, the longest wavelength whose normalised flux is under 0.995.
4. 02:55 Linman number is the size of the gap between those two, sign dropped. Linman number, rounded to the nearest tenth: 5.4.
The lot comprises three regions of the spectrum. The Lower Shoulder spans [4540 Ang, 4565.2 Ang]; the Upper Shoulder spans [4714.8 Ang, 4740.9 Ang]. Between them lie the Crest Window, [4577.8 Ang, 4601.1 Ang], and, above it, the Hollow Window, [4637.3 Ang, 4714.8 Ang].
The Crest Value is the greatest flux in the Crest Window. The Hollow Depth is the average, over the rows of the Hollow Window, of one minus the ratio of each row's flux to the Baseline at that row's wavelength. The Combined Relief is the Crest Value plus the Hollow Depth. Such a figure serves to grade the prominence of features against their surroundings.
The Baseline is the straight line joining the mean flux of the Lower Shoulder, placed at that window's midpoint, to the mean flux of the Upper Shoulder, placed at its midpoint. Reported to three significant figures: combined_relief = 41.7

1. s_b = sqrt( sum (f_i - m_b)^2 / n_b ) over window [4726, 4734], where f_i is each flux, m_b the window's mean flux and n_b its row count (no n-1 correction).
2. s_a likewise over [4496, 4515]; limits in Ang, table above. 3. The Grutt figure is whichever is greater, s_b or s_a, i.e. 1.32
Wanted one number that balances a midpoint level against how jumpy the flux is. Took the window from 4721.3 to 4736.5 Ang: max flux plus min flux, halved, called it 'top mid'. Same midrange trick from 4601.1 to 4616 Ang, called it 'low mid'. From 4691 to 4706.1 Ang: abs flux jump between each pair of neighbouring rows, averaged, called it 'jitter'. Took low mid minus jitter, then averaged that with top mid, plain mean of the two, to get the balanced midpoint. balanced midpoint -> 38.8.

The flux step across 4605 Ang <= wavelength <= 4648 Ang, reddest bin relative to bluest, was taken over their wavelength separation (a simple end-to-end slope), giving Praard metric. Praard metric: -0.02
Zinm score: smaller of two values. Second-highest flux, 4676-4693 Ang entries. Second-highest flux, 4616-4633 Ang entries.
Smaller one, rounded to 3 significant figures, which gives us 39.6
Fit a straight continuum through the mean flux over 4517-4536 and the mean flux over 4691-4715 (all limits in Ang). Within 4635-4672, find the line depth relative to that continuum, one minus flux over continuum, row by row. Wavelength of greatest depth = 4638.32 Ang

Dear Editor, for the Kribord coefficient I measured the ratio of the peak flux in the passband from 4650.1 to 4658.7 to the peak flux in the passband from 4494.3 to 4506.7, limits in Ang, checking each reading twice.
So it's 0.950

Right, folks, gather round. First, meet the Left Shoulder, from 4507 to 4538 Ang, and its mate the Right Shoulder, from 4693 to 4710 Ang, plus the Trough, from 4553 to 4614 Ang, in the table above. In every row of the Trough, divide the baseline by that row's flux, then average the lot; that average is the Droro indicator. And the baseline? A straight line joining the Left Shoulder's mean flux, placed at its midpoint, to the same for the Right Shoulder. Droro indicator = 0.99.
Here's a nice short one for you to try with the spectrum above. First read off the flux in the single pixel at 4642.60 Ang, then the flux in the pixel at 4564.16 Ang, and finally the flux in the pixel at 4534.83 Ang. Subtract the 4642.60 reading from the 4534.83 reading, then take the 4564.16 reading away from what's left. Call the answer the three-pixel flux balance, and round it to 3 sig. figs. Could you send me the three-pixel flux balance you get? -39.2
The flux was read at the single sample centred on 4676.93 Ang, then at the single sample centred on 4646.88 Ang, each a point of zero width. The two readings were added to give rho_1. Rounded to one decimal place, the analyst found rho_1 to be 78.1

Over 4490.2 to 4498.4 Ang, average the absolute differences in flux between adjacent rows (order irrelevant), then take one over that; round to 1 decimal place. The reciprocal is 0.9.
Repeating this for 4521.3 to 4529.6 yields 0.6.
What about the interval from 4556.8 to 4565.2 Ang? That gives 1.0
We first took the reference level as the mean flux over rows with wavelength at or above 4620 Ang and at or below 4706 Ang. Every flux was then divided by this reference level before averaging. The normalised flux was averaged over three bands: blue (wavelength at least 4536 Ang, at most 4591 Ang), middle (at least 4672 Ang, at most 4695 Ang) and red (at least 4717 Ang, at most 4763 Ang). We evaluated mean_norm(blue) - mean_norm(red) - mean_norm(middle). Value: -0.99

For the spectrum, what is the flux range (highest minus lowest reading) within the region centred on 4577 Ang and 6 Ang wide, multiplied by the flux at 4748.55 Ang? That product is 37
